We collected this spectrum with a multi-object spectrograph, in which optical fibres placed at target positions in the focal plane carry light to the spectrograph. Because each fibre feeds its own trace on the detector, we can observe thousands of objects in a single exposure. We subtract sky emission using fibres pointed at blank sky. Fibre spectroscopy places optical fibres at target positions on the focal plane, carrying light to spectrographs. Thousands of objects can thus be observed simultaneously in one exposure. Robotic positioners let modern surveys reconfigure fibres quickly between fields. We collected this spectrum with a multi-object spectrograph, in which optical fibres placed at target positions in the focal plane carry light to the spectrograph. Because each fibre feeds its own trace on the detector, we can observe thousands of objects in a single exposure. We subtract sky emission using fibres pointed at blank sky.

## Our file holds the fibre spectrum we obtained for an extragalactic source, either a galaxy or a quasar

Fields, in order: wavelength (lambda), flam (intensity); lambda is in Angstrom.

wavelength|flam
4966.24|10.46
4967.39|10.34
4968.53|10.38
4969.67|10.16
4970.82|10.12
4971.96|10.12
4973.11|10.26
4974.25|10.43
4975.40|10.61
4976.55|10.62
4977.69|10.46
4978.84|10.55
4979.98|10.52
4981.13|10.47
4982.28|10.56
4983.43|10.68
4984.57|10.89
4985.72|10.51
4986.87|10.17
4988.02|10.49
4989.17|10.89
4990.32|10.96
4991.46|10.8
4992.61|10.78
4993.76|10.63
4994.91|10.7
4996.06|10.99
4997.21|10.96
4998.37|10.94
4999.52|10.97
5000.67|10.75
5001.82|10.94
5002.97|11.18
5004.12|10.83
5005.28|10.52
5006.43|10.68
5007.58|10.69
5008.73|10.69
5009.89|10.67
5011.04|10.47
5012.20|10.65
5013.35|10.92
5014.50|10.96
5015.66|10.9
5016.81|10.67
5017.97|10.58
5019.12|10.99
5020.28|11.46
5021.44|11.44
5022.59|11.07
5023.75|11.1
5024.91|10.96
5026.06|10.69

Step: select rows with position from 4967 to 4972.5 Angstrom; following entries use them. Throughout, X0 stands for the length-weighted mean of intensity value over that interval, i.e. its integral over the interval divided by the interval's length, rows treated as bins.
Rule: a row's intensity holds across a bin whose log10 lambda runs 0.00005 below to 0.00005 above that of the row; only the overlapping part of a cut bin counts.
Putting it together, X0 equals 10.2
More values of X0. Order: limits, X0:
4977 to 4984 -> 10.5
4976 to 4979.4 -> 10.5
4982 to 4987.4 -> 10.6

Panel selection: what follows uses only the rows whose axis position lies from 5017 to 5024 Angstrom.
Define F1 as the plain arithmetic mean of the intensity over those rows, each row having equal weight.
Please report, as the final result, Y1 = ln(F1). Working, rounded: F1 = 11.1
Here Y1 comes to 2.41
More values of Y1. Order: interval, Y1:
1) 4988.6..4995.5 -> 2.38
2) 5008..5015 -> 2.37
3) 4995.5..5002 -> 2.39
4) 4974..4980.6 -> 2.35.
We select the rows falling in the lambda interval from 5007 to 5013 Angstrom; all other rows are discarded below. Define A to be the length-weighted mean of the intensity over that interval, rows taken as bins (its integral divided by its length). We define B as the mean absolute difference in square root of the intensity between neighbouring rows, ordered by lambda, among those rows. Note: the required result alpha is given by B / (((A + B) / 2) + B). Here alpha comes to 0.003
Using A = 10.65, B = 0.015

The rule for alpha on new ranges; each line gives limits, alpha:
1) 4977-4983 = 0.002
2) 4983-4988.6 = 0.009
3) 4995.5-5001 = 0.002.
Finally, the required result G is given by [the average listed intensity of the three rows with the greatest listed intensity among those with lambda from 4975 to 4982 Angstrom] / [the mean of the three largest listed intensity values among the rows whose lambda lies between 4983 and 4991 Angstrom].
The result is 0.971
